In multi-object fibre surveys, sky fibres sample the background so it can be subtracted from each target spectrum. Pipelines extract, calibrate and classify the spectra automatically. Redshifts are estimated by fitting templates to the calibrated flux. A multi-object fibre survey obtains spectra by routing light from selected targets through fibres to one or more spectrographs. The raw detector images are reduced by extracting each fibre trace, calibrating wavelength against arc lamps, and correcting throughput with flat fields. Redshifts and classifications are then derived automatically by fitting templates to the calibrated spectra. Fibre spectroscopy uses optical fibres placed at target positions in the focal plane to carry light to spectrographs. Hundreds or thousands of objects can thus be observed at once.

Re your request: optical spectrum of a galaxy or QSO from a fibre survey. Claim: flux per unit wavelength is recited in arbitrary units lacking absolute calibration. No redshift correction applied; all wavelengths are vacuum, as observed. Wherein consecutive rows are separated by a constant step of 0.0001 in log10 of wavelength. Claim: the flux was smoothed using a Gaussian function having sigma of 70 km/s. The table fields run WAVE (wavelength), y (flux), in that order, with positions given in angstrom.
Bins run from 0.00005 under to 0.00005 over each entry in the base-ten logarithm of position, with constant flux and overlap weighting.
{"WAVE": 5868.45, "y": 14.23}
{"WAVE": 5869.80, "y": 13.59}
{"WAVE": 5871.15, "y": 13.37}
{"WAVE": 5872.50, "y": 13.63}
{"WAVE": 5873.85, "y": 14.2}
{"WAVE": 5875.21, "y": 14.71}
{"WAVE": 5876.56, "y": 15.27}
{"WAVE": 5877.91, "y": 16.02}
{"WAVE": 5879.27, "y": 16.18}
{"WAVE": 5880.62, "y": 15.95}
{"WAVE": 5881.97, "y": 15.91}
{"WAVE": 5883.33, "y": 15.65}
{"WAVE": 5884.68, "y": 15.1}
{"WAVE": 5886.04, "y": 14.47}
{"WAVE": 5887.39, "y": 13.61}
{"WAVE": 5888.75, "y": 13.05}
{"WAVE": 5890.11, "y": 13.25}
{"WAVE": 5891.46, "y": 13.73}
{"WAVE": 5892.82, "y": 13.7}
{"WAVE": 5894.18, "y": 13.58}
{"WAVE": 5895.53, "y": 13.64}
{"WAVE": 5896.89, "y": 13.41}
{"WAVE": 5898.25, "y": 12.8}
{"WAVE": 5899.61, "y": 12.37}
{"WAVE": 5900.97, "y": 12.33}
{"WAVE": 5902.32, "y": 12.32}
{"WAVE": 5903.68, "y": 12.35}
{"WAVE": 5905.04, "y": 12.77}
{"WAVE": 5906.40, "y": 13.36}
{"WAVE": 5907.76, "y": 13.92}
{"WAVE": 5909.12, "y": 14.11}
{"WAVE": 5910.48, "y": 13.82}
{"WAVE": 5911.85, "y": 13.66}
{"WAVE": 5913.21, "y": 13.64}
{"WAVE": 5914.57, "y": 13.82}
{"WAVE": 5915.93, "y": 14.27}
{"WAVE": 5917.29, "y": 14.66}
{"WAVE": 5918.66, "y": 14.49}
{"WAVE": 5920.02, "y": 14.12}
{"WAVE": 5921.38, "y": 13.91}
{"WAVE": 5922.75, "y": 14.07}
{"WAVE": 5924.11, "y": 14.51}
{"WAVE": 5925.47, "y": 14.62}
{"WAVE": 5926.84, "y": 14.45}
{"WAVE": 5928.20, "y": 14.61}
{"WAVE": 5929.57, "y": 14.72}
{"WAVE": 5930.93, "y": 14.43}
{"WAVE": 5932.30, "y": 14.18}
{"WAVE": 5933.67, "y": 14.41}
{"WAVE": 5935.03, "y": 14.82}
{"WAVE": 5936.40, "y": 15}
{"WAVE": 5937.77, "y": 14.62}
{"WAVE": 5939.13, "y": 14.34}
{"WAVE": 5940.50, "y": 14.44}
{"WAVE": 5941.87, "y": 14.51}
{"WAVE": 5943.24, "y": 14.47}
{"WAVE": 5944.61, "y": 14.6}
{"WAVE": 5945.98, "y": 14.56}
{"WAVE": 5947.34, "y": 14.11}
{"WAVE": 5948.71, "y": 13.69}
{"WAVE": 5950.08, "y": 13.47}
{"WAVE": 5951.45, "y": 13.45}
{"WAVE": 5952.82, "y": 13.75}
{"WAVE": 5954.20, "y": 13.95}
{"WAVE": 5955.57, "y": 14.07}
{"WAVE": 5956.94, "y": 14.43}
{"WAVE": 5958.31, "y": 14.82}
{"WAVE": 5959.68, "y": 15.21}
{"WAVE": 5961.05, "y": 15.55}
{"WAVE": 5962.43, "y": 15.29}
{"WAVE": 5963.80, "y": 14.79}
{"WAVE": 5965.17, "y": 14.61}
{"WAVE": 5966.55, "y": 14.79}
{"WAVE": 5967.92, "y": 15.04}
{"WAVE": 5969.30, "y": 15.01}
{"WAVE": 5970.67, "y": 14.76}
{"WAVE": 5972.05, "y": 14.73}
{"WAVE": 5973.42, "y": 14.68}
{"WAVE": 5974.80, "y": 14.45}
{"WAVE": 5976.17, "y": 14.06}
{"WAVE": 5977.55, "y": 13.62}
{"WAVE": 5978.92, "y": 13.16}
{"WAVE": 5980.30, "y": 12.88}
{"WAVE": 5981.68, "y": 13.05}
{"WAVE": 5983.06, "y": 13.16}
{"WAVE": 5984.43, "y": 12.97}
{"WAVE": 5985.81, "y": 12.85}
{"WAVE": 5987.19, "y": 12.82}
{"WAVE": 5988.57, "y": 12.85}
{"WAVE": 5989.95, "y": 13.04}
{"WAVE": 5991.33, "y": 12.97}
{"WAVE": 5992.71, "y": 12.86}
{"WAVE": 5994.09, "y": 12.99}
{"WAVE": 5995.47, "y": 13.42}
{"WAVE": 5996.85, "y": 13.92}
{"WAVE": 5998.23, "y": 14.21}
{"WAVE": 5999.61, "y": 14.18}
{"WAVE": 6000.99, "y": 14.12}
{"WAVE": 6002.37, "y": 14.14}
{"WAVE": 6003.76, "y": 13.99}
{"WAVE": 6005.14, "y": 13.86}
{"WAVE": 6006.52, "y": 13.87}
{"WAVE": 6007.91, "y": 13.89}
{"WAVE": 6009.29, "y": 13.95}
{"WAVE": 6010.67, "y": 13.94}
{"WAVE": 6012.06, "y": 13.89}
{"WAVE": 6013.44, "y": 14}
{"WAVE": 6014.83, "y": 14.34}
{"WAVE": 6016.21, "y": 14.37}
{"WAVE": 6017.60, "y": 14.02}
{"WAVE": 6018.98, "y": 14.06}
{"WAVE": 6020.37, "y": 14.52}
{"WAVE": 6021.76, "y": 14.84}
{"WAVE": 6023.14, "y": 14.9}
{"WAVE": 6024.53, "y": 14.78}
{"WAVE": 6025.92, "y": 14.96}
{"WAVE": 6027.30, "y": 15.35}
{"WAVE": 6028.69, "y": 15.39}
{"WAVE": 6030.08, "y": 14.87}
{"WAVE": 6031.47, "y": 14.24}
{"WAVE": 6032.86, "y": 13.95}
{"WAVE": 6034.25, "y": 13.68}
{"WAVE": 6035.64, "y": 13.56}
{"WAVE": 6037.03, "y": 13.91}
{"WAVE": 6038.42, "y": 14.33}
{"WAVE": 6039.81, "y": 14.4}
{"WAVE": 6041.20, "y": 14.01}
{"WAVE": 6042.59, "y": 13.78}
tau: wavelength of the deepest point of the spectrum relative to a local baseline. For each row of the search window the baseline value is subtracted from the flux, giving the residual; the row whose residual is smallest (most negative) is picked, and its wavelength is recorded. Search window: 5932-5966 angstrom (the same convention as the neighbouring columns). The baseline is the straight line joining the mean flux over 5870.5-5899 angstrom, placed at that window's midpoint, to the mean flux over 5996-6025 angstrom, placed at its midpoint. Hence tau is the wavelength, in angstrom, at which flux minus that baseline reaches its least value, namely 5951.45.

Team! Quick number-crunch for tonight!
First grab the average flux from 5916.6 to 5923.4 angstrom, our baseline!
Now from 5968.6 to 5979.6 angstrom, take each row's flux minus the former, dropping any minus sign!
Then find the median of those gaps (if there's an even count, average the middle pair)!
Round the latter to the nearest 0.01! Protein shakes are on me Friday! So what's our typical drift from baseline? 0.50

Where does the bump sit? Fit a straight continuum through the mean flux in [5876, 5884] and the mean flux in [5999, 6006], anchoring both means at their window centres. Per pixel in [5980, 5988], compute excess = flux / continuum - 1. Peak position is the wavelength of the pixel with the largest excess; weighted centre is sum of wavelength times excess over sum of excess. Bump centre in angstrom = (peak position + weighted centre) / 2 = 5983.4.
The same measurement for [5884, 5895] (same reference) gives 5887.3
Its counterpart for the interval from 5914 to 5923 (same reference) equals 5918.0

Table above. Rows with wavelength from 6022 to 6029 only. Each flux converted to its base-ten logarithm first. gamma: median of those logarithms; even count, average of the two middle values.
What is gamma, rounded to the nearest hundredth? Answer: 1.17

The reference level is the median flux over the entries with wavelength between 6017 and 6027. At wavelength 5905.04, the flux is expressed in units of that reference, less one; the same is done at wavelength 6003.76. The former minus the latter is -0.08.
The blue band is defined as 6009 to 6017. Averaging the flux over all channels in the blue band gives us 14.1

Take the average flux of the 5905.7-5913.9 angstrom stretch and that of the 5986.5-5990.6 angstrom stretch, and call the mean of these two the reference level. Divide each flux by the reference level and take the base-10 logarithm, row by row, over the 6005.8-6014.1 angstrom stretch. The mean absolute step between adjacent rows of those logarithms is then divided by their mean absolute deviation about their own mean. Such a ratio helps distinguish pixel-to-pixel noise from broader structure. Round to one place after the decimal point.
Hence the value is 1.2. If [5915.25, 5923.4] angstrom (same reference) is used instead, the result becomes 1.2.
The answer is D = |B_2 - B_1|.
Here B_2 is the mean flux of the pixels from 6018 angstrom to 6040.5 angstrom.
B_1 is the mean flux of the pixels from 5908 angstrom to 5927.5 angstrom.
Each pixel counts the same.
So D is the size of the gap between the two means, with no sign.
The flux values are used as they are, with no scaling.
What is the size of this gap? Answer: 0.33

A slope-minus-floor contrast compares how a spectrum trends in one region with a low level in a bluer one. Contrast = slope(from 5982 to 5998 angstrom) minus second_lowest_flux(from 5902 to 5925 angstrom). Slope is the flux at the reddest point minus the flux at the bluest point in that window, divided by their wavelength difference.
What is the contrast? -12.3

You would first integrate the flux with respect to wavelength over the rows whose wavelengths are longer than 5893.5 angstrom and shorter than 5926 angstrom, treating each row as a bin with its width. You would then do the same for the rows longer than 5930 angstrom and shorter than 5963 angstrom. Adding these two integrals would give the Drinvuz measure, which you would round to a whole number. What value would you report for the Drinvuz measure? 918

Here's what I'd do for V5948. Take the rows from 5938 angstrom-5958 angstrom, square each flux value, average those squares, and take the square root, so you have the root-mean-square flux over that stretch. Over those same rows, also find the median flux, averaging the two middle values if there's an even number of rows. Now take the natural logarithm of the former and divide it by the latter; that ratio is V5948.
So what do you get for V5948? 0.186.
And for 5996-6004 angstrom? 0.187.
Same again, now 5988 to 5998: 0.198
